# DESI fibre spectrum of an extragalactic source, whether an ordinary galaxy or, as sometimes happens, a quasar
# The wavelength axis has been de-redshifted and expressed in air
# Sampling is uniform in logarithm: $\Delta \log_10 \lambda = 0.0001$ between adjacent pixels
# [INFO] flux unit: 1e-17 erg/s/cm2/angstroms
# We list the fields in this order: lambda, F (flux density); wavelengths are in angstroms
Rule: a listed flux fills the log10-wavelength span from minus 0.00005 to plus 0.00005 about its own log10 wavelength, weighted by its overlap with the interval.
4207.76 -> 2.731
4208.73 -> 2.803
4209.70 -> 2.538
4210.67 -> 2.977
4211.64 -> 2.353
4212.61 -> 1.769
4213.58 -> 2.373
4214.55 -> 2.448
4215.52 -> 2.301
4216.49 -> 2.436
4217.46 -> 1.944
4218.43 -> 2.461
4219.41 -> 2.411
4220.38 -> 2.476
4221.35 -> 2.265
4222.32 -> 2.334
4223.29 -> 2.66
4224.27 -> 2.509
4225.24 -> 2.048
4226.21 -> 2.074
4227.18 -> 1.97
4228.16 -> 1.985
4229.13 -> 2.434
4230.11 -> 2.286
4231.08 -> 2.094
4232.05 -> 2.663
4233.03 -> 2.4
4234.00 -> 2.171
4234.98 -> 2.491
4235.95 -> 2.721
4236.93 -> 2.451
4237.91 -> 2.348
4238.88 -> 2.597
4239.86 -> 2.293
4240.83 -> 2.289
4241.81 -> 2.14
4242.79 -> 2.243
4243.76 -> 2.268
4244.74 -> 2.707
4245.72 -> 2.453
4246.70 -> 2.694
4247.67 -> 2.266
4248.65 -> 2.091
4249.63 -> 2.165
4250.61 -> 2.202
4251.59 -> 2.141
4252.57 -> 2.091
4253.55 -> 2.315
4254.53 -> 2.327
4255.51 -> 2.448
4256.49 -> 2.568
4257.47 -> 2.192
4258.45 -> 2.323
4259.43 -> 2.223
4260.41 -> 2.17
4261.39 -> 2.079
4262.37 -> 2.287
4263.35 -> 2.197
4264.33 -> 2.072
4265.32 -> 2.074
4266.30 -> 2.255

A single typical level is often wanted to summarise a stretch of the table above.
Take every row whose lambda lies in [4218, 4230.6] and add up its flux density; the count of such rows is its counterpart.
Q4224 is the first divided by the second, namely 2.30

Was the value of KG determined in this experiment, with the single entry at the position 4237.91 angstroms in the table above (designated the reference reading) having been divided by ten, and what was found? 0.235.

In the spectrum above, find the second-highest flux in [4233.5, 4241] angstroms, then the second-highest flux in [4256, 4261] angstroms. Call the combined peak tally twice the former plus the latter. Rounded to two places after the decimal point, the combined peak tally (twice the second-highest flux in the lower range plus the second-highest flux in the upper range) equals 7.52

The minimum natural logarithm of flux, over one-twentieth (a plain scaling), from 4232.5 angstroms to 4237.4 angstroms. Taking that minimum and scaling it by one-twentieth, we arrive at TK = 0.039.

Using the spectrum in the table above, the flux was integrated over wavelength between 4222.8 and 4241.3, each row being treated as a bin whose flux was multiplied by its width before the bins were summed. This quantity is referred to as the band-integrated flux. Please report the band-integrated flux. 43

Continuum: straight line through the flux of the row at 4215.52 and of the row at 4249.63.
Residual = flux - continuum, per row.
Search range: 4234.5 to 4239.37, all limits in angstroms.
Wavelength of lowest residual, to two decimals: 4237.91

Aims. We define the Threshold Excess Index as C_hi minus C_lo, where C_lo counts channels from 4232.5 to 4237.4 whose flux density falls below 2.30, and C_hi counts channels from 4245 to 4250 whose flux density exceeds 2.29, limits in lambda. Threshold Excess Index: 1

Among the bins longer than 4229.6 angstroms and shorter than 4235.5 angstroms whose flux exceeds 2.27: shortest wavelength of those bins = 4230.11 angstroms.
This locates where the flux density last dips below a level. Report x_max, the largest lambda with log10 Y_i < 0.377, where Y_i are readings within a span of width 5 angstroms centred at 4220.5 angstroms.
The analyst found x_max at 4222.32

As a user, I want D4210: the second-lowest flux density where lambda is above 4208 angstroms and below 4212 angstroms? 2.538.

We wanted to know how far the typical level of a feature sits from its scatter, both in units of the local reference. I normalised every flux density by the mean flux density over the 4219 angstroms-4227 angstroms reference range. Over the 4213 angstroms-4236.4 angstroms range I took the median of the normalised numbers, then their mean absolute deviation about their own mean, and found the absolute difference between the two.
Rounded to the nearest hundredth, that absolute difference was 0.94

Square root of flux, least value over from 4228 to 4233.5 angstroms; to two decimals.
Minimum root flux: 1.41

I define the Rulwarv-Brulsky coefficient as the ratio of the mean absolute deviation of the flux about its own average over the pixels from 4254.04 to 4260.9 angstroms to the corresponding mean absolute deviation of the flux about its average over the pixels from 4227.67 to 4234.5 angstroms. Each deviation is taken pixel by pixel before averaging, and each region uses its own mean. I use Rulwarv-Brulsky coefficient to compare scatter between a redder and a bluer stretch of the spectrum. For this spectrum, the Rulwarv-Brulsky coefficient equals 0.61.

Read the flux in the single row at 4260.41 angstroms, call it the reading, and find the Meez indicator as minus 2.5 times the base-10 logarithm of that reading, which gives -0.84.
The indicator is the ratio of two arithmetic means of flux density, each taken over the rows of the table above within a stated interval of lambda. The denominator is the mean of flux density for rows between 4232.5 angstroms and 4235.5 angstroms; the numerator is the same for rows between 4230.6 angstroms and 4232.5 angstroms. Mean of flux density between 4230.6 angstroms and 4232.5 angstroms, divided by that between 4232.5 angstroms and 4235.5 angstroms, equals 1.01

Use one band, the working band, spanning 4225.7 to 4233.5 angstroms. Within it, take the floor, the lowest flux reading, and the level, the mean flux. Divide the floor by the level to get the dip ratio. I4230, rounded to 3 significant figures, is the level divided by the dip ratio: 2.54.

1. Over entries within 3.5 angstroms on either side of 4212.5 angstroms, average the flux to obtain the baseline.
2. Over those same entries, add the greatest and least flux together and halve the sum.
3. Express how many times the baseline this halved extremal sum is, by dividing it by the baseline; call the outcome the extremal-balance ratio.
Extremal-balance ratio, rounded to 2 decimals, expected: 0.99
